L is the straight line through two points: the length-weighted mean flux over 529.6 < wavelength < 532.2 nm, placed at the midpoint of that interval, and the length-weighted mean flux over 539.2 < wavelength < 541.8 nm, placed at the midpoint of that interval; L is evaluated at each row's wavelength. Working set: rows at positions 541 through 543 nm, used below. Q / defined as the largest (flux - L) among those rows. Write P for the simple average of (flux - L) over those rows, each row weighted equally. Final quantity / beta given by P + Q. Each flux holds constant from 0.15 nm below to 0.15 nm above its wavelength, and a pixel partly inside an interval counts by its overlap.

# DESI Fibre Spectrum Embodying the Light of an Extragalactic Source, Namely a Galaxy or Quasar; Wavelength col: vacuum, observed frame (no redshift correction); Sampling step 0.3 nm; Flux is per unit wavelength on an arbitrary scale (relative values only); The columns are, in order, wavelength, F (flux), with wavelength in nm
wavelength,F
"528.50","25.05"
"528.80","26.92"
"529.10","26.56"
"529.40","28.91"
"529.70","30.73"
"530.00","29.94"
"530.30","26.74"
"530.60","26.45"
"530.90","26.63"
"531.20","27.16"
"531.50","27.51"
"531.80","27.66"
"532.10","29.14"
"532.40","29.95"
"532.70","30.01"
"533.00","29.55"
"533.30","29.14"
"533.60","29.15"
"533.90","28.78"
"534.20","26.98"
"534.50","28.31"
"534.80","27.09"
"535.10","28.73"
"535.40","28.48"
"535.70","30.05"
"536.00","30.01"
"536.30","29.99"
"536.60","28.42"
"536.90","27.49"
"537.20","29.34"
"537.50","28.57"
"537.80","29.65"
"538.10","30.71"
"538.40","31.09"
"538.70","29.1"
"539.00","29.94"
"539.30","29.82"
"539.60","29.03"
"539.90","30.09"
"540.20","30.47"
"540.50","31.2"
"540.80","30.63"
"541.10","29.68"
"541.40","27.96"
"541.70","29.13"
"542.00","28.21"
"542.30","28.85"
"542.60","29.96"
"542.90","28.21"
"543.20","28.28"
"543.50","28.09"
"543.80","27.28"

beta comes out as -1.5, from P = -1.23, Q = -0.2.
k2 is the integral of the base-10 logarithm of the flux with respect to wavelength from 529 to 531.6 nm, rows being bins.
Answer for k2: 3.76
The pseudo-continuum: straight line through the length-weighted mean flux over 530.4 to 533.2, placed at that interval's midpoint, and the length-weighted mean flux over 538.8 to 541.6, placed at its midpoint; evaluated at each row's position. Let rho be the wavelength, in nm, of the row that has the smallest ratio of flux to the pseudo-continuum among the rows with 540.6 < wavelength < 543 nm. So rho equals 542.90 nm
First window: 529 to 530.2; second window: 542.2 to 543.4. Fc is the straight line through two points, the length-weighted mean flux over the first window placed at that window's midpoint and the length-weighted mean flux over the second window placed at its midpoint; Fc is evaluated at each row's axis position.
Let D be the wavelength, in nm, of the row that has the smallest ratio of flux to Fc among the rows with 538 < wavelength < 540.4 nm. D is 539.60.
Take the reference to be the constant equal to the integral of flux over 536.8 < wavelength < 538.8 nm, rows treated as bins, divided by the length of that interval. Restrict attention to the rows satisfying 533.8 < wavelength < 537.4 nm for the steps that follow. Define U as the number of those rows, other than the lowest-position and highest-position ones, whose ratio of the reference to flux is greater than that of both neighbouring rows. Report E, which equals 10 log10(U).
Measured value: 6.0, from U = 4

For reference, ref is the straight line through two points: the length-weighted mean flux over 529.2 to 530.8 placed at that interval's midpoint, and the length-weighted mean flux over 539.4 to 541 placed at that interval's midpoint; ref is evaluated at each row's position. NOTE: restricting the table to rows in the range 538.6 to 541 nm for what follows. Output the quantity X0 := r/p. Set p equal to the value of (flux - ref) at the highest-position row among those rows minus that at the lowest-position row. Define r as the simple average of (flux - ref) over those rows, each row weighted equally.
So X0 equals -0.1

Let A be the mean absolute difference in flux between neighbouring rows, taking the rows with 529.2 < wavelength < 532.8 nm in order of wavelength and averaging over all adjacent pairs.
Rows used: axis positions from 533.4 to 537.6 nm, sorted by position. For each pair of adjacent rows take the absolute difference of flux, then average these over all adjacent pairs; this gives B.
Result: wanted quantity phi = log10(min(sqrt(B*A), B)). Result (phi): -0.022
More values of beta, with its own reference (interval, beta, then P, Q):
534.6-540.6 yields 1.9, 0.23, 1.7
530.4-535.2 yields 1.7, -0.04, 1.7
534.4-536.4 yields 1.3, 0.15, 1.2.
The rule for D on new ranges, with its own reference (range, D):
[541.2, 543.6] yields 541.40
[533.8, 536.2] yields 534.20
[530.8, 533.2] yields 530.90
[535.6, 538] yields 536.90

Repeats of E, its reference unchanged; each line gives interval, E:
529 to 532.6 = 0.0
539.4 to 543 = 3.0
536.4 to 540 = 6.0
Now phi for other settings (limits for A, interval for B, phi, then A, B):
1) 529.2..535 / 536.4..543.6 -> -0.055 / 0.85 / 0.92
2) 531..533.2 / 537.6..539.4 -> -0.157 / 0.55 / 0.88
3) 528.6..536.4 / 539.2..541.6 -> -0.059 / 0.86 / 0.89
